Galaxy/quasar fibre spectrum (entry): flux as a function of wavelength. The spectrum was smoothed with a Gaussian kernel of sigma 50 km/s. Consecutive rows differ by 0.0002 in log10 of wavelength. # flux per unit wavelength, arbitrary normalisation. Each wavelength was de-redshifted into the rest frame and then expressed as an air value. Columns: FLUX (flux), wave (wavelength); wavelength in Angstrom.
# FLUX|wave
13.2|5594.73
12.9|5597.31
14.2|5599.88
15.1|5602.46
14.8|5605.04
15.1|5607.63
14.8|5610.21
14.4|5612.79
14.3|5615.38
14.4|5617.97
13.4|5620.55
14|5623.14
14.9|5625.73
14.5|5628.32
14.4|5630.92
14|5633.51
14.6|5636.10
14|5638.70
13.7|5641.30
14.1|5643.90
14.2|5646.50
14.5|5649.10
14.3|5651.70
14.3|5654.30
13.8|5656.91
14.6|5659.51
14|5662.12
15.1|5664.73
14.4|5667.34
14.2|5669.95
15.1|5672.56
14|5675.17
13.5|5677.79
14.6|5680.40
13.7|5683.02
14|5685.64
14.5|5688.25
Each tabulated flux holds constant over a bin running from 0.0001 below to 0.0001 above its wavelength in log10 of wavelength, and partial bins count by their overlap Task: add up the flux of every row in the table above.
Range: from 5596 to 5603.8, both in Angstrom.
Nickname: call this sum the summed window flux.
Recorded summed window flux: 42.2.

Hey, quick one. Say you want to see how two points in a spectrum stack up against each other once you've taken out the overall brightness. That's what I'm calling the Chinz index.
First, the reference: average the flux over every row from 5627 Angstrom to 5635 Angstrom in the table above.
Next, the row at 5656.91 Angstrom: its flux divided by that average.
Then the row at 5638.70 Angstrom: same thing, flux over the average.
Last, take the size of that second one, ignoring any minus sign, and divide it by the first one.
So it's 1.01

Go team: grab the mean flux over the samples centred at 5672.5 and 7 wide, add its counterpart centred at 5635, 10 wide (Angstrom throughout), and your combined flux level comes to 28.7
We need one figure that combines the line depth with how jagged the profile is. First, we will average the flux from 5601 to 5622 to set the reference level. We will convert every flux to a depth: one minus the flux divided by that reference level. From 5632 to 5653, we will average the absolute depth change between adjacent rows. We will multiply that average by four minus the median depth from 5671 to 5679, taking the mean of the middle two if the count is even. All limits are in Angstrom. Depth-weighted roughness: 0.097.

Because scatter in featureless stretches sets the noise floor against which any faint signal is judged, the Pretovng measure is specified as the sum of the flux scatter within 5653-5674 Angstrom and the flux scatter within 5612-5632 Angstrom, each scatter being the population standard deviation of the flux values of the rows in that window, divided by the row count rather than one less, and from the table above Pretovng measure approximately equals 0.85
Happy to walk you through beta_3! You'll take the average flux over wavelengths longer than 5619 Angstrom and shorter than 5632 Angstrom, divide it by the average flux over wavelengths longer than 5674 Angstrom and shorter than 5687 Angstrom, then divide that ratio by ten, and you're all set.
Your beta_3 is 0.1020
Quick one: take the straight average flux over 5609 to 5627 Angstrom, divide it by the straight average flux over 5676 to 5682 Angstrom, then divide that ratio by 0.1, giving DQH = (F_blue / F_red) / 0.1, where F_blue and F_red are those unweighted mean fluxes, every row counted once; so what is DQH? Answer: 10.2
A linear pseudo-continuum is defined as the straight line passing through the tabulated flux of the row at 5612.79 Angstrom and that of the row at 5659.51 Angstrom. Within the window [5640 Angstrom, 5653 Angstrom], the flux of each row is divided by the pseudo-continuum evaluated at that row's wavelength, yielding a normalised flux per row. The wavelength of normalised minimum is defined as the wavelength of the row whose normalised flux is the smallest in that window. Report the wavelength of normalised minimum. 5641.30 Angstrom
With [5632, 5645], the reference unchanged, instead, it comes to 5641.30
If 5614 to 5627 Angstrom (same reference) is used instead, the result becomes 5620.55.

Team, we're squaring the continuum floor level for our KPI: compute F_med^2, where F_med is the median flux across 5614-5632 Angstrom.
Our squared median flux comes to 207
